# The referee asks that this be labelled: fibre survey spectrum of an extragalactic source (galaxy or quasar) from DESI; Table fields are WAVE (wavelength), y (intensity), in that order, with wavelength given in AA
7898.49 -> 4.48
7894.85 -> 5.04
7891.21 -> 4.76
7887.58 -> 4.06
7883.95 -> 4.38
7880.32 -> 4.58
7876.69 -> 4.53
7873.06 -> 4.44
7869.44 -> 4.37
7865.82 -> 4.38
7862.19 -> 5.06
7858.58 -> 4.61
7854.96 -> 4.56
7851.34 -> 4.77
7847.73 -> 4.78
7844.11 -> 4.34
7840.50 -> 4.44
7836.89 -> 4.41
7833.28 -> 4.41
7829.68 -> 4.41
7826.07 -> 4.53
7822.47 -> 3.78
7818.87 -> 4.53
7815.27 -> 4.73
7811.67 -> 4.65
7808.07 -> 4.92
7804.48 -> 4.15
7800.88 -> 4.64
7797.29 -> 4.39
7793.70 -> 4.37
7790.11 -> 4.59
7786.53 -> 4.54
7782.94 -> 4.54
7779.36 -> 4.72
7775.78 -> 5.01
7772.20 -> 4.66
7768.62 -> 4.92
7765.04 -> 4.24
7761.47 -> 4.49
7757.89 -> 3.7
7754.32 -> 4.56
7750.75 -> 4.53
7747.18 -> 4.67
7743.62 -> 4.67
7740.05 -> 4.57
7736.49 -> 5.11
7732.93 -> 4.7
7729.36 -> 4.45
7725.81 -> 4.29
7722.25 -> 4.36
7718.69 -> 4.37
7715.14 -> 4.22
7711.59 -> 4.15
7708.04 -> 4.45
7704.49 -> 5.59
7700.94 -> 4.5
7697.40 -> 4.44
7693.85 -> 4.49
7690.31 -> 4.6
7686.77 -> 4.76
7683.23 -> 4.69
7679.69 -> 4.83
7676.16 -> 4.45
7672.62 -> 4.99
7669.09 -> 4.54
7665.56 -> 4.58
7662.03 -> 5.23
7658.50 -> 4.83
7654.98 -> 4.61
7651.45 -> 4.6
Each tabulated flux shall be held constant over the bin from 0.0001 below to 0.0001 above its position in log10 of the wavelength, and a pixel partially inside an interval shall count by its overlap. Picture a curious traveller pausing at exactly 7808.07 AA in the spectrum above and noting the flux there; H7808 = 4.92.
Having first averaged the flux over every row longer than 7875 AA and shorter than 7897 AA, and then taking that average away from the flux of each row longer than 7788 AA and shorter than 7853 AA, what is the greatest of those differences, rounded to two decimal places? 0.36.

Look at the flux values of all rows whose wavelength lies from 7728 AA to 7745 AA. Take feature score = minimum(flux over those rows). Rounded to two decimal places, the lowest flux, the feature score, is 4.45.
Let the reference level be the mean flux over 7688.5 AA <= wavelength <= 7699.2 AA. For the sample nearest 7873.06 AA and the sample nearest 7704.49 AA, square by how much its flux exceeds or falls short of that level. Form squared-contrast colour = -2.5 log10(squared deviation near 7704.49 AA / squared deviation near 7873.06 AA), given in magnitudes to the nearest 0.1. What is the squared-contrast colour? -5.9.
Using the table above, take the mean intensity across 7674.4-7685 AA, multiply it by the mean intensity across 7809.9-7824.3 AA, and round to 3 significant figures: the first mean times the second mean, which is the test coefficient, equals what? 20.6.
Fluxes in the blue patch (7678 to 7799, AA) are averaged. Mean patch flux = 4.56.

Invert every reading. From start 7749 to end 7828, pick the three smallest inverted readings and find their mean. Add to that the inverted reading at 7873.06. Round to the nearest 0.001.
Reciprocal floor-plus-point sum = 0.427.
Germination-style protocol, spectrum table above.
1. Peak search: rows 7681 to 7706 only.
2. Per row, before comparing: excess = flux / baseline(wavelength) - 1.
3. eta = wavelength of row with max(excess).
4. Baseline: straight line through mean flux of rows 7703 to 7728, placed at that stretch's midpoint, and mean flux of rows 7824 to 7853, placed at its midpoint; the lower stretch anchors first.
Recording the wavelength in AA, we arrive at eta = 7704.49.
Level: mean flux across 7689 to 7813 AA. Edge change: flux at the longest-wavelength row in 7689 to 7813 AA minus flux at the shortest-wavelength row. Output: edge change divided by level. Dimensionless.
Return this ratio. 0.011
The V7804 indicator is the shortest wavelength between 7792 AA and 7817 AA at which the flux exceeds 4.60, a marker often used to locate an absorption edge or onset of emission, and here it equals 7800.88 AA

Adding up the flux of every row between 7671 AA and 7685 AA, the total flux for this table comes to 19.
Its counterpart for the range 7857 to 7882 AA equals 32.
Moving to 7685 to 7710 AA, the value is 33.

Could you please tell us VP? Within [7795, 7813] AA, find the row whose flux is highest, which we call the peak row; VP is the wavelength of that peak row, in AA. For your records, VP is 7808.07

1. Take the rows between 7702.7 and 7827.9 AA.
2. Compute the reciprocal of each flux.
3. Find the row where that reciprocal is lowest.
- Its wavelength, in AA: 7704.49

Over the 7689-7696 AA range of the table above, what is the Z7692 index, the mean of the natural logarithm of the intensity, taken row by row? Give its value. 1.51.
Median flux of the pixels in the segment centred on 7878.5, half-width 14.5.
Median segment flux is 4.41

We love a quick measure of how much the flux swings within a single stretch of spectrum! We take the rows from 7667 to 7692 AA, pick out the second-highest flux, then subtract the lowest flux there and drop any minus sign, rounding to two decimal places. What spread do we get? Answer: 0.38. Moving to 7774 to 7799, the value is 0.35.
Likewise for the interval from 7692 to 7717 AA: 0.35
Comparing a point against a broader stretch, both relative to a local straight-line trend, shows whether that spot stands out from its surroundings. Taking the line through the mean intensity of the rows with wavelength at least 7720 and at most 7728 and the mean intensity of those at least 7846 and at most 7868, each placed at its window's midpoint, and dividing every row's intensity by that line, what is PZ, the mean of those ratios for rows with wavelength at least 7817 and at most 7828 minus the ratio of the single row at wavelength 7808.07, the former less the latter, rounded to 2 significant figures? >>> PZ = -0.15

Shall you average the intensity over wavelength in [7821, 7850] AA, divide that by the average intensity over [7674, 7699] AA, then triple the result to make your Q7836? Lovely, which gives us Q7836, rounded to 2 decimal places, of 2.86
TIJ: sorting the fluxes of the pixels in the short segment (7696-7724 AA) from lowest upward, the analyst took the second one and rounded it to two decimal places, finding 4.22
